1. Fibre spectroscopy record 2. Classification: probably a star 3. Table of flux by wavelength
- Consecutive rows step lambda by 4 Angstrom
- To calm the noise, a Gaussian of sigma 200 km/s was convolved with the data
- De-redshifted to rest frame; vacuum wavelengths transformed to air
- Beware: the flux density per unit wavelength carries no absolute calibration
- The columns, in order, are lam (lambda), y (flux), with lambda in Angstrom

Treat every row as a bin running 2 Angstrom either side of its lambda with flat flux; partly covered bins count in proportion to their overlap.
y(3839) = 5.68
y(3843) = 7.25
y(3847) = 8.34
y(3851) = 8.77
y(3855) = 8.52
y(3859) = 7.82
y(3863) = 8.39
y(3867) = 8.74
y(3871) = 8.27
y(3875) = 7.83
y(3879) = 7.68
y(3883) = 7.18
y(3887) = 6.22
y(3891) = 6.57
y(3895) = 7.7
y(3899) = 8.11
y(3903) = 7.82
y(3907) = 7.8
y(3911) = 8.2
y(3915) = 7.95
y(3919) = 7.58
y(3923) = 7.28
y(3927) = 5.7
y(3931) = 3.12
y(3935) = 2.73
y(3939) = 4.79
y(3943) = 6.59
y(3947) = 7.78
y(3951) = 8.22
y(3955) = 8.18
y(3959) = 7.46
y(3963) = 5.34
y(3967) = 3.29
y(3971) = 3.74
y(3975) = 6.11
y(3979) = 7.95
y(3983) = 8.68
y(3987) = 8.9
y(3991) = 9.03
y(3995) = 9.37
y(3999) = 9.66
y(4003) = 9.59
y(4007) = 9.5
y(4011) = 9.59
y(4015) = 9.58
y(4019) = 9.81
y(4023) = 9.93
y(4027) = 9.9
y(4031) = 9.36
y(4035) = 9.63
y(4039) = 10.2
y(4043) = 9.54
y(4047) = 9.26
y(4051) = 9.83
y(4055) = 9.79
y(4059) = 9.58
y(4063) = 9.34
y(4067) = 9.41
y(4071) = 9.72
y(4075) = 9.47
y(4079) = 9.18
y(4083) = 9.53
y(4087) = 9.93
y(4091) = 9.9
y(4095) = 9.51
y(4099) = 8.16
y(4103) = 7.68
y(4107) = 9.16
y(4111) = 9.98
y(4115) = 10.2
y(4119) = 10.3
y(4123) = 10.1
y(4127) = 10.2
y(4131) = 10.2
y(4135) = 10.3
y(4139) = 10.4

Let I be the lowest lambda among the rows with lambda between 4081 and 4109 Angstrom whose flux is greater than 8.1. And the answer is 4083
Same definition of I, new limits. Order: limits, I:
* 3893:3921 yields 3899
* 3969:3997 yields 3983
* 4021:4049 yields 4023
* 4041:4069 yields 4043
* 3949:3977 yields 3951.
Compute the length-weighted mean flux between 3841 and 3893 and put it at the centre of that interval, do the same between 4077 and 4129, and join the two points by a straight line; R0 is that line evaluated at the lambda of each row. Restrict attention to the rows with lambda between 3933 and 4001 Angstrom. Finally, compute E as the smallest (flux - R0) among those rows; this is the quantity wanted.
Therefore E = -5.6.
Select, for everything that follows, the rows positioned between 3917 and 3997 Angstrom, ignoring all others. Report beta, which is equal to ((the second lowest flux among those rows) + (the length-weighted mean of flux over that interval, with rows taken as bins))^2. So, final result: 94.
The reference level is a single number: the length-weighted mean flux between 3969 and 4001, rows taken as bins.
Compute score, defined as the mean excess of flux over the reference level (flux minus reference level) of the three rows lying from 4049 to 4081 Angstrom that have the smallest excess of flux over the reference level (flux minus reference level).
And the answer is 1.4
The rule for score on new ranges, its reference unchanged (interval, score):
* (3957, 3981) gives -3.8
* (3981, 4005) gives 0.9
